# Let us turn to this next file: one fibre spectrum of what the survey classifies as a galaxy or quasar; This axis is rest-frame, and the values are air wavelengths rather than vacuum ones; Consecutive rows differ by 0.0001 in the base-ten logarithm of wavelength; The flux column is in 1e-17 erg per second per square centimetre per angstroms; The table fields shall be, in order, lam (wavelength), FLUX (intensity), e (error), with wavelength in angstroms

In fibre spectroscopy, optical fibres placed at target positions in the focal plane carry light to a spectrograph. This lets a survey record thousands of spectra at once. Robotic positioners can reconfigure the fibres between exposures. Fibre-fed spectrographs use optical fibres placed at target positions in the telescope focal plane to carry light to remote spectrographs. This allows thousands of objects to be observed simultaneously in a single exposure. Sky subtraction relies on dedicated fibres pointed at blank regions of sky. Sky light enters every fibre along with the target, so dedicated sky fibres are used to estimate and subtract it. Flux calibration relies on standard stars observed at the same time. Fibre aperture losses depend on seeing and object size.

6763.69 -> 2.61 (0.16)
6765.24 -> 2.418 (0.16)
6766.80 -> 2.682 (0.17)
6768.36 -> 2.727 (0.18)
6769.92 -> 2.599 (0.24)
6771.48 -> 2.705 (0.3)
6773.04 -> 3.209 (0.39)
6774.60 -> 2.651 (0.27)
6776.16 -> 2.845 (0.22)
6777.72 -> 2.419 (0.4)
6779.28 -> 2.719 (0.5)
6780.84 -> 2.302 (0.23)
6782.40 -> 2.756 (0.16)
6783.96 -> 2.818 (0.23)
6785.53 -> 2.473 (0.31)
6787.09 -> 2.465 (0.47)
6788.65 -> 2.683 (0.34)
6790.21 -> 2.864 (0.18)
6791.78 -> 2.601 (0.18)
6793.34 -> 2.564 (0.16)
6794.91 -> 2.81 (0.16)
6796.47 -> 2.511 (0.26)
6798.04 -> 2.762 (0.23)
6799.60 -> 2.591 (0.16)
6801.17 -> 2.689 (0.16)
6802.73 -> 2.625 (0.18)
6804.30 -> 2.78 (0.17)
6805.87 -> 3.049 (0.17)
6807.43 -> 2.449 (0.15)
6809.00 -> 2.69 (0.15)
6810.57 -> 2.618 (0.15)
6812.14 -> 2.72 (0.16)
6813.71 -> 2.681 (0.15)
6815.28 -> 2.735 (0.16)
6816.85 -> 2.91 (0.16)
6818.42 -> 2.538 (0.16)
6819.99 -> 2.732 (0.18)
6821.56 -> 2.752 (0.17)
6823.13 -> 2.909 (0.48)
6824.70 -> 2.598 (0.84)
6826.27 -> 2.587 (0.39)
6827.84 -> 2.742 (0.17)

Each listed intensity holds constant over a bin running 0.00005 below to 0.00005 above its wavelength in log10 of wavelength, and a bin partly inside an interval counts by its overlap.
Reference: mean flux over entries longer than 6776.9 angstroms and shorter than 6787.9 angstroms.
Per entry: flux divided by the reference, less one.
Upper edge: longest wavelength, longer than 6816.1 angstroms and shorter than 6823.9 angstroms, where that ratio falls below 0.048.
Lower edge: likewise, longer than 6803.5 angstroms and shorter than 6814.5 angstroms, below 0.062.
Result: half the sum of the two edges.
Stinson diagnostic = 6816.1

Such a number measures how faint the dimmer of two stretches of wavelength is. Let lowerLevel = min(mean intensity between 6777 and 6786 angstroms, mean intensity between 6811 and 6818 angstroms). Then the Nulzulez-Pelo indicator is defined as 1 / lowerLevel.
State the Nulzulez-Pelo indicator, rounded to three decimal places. 0.387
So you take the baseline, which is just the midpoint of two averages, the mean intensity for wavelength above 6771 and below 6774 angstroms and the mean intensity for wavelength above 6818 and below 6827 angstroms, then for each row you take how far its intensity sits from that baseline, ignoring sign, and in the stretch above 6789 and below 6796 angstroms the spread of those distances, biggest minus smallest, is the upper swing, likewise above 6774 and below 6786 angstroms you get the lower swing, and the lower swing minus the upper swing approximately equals 0.27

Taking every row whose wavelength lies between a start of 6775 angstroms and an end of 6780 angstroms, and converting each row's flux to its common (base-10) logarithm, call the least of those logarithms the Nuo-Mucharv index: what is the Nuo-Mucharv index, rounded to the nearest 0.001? 0.384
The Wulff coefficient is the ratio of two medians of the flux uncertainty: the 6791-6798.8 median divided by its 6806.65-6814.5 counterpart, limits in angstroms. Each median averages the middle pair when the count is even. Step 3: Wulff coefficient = 1.20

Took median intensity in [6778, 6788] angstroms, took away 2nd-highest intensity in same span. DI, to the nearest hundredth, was -0.16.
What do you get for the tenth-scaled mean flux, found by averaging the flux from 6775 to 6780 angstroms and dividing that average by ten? 0.266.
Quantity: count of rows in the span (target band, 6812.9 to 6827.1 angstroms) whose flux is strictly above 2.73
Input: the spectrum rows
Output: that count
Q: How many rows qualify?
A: 5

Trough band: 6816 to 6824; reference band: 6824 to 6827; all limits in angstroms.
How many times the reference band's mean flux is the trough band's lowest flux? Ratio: 0.98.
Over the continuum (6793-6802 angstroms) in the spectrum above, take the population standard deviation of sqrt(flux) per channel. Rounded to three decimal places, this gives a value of 0.033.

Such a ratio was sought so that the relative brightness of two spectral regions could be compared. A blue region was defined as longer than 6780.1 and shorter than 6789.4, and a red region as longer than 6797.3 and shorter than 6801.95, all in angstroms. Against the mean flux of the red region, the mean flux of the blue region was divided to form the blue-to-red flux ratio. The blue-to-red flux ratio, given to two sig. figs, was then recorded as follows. 0.96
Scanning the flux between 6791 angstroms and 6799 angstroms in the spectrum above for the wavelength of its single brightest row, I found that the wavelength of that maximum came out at 6794.91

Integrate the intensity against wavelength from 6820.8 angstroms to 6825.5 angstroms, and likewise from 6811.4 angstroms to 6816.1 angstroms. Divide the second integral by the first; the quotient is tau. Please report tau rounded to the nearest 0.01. 0.98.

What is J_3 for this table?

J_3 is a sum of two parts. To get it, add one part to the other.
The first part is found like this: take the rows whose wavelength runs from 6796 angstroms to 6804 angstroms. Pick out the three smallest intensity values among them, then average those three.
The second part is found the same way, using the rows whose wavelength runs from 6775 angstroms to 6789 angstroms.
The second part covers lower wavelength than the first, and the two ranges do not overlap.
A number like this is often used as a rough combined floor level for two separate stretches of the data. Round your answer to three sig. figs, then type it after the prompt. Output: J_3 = 4.97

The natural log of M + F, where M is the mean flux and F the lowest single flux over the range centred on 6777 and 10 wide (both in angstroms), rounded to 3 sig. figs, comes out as 1.61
